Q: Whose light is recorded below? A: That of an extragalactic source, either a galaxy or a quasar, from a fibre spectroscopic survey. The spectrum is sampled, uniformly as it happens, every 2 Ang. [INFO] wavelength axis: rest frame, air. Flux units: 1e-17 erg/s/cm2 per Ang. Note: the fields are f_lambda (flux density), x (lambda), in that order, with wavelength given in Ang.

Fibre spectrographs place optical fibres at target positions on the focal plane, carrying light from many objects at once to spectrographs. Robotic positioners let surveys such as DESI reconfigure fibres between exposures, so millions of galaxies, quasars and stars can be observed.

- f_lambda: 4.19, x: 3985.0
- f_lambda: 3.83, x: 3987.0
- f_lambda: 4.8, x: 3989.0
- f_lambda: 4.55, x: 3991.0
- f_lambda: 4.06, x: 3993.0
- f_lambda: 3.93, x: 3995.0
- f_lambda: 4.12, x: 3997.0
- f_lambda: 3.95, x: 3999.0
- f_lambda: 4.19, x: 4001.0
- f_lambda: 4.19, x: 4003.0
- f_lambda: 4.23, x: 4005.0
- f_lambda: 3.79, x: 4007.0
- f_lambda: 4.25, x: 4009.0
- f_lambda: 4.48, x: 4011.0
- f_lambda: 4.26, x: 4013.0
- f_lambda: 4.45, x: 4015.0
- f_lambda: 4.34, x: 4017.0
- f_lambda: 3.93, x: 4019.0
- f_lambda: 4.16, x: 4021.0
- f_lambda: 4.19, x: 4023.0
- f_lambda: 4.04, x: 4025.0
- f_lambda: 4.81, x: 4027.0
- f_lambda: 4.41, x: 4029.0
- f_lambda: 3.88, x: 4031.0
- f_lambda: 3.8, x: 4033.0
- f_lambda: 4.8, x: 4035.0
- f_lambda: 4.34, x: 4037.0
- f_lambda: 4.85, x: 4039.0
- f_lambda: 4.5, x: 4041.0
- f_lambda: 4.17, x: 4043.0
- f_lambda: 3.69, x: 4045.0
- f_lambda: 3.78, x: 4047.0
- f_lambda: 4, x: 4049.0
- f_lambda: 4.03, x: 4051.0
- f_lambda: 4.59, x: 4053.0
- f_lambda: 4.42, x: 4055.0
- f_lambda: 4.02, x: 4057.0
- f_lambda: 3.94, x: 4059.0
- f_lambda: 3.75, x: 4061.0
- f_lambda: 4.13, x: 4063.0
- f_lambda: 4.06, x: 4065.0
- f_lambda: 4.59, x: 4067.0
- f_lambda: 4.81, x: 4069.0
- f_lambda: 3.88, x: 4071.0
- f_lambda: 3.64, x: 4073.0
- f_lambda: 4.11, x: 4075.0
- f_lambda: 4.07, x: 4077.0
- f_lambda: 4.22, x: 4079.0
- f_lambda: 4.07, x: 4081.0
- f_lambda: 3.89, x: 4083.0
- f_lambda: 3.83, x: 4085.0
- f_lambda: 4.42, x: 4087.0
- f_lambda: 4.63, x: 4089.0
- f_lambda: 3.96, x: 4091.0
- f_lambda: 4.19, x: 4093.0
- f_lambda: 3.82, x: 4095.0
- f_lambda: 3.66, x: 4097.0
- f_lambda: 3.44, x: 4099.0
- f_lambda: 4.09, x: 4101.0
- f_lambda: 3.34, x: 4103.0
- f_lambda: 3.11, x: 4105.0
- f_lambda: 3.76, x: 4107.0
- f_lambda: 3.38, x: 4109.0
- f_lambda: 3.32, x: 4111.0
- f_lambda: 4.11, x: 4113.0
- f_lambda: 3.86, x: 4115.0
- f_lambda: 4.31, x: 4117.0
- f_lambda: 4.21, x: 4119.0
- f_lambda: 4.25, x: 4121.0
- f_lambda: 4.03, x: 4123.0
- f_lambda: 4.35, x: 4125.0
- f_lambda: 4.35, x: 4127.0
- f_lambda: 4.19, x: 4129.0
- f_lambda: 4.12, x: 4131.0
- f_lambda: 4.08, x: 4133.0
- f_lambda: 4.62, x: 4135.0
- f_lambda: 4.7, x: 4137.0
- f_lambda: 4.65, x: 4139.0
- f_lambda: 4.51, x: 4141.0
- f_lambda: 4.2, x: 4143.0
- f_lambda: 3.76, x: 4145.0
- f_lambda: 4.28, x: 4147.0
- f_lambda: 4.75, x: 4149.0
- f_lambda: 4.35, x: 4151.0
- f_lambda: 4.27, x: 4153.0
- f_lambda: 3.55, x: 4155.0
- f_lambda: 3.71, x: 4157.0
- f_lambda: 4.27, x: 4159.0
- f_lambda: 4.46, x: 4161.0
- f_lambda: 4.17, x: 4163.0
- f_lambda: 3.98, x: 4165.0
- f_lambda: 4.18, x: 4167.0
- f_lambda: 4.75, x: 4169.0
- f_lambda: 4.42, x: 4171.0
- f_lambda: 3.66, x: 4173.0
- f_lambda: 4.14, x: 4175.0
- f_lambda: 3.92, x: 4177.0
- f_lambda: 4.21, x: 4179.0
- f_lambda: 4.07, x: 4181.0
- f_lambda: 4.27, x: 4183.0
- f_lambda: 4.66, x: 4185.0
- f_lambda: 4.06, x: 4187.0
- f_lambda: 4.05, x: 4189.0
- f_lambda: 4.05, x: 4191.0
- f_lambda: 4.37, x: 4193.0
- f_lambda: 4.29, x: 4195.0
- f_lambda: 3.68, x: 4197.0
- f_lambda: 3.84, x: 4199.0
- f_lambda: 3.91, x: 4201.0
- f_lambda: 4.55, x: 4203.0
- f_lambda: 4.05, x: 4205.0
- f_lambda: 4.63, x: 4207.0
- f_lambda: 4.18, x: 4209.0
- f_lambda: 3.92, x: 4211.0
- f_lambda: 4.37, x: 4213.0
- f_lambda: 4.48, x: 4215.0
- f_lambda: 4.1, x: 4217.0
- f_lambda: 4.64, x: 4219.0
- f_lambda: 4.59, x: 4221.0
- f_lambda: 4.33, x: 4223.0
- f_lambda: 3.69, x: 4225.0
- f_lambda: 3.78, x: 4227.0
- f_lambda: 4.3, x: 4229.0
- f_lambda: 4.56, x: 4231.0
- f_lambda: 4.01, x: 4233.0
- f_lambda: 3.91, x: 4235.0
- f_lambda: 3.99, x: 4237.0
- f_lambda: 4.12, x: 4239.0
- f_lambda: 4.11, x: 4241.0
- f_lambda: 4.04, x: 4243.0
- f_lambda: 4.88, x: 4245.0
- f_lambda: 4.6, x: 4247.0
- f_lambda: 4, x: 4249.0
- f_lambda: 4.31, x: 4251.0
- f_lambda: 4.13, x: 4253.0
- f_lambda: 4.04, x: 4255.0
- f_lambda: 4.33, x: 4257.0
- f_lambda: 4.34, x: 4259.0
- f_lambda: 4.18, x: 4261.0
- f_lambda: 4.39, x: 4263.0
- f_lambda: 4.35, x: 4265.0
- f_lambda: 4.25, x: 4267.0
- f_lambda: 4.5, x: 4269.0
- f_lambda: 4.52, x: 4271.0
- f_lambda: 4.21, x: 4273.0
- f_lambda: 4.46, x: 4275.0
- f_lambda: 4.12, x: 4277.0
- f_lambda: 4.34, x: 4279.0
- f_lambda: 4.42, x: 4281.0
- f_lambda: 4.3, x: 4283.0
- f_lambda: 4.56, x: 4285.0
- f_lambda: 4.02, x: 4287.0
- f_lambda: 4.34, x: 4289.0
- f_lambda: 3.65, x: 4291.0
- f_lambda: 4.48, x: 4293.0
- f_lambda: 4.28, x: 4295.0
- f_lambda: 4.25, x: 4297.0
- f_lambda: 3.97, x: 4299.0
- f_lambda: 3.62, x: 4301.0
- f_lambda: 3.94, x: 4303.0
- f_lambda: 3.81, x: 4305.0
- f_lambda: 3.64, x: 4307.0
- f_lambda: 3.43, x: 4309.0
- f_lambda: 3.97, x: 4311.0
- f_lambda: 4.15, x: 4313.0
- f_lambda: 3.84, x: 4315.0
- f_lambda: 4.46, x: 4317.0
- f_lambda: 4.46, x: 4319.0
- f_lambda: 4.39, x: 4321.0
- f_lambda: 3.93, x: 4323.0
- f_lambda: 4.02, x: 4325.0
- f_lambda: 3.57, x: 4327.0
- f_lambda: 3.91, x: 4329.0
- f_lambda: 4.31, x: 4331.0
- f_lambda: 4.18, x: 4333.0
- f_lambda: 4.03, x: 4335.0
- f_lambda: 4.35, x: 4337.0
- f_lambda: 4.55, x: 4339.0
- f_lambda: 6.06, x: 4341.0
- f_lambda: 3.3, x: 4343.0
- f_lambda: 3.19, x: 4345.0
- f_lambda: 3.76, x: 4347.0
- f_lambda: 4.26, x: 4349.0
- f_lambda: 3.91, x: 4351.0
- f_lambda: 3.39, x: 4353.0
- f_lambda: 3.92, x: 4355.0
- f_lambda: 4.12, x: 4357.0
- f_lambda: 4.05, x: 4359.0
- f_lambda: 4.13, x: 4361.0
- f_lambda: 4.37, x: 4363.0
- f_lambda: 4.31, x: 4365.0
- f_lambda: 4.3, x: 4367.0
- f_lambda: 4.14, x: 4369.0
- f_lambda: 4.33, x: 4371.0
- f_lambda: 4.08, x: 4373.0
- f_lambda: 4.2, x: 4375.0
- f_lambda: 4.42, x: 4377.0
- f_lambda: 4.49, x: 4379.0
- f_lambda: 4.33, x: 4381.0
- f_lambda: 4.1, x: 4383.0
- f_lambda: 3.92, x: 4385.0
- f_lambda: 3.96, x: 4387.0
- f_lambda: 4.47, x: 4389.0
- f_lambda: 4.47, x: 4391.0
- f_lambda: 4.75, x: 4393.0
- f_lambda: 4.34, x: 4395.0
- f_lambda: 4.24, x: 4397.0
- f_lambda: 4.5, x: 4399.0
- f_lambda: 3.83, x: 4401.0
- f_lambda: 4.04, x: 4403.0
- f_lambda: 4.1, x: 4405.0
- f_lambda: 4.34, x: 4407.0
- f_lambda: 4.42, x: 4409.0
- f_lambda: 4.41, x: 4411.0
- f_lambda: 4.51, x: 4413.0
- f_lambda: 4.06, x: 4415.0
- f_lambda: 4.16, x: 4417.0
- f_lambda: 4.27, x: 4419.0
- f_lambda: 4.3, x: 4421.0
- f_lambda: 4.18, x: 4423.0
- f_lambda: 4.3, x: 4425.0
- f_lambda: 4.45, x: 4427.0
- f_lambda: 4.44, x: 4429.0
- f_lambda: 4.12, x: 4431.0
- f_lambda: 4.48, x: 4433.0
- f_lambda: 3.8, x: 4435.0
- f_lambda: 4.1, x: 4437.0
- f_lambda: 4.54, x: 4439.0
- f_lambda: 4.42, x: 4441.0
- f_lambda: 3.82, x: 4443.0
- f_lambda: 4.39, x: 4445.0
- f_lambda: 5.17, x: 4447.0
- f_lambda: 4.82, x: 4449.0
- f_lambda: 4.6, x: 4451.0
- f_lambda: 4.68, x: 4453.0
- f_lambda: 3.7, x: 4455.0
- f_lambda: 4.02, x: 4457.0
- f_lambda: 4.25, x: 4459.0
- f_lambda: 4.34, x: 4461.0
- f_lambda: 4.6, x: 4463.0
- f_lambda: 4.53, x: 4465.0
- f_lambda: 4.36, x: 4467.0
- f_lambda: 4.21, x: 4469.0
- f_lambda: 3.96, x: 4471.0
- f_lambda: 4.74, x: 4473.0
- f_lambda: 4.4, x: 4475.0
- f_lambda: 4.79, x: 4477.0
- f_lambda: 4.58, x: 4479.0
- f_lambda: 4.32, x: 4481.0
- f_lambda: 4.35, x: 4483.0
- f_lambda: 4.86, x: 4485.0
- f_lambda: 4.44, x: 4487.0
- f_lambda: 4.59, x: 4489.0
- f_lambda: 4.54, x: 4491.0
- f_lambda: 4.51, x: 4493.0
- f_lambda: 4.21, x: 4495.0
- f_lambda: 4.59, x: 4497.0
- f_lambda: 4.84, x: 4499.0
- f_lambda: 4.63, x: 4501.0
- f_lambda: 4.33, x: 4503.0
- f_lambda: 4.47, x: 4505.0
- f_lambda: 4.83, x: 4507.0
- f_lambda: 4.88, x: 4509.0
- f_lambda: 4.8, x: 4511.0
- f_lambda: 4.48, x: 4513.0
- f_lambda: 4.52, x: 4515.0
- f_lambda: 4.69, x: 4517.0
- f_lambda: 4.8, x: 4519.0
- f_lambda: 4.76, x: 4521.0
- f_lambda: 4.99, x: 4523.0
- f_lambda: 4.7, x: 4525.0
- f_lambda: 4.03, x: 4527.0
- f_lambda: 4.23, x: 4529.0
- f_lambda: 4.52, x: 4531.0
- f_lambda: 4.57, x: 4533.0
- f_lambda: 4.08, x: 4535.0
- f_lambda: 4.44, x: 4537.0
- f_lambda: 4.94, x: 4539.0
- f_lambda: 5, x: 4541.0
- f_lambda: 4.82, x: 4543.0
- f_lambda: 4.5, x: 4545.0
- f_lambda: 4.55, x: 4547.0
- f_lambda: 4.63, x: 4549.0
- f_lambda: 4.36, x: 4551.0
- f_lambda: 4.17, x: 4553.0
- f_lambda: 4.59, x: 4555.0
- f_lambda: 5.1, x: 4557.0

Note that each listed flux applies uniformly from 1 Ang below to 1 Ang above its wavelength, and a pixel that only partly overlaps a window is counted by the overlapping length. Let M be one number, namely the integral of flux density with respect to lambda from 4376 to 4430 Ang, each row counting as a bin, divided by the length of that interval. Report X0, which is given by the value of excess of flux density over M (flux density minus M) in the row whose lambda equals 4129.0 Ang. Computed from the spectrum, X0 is -0.10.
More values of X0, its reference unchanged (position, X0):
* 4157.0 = -0.58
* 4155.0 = -0.74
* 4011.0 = 0.19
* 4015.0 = 0.16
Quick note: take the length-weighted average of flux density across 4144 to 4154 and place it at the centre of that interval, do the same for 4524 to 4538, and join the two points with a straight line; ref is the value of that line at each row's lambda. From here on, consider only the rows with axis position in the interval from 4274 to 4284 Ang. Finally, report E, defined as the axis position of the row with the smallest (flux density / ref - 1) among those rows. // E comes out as 4277.0 Ang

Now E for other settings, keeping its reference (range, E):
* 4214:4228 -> 4225.0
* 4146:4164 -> 4155.0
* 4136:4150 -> 4145.0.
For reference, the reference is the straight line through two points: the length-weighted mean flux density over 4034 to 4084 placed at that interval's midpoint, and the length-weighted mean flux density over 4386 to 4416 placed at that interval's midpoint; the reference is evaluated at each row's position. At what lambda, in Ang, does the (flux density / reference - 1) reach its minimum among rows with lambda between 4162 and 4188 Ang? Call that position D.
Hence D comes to 4173.0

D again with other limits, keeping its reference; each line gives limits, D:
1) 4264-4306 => 4301.0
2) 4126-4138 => 4133.0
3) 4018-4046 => 4045.0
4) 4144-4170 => 4155.0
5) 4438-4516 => 4455.0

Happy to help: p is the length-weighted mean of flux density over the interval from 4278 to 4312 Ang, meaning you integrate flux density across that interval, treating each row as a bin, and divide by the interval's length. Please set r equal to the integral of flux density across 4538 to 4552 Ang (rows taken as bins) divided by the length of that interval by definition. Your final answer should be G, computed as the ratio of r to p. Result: 1.15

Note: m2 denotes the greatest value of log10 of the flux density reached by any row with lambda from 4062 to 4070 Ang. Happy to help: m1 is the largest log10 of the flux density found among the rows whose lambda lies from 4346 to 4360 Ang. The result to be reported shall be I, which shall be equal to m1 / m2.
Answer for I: 0.92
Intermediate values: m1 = 0.629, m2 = 0.682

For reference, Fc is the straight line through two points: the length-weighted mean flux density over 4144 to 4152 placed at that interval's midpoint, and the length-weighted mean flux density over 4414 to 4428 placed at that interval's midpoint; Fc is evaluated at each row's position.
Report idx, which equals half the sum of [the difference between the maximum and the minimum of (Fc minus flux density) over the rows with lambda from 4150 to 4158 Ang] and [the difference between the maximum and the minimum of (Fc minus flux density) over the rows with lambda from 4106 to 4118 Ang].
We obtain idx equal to 0.90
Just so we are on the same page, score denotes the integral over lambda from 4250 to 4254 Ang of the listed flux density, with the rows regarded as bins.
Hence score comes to 16.9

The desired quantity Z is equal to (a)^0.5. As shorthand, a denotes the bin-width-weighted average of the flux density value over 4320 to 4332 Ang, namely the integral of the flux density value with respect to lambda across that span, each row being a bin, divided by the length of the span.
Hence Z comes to 2.01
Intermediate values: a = 4.0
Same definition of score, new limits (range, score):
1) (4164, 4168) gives 16.3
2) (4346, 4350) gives 16.0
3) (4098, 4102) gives 15.1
